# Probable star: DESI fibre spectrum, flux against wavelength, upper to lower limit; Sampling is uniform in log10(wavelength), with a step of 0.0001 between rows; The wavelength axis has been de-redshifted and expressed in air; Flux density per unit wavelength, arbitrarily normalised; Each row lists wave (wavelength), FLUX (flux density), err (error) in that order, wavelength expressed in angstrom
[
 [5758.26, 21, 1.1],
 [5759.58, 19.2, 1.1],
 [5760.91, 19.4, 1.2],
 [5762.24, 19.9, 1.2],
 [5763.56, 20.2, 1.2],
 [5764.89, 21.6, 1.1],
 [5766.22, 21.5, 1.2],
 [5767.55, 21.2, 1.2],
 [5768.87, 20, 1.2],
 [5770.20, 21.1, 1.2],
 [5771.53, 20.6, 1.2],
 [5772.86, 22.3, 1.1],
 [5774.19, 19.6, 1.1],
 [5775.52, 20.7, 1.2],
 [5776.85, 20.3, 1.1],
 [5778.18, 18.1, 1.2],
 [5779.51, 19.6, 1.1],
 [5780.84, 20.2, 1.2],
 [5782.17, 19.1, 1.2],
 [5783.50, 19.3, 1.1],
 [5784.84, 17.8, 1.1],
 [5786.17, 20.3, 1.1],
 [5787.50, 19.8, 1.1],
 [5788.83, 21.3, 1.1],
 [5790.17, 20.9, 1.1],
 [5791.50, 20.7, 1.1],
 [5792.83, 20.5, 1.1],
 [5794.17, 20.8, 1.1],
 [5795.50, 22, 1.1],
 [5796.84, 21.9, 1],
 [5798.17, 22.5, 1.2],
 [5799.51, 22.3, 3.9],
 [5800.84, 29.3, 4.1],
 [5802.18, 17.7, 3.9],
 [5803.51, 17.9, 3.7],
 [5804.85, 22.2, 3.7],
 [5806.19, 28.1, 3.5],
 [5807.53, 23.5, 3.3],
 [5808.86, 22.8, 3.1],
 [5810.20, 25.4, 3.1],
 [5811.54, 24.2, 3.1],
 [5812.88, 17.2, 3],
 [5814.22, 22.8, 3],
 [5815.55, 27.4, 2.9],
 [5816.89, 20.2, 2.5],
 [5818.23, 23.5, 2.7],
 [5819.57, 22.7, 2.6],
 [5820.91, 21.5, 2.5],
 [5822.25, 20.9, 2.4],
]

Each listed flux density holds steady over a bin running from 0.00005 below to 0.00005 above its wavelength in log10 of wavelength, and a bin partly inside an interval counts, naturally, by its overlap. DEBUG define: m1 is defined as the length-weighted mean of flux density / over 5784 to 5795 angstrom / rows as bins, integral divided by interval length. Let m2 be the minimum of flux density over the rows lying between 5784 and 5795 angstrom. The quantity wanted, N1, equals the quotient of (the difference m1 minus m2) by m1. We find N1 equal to 0.12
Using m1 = 20.3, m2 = 17.8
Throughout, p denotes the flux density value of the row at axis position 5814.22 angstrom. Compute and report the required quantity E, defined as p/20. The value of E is 1.14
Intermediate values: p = 22.8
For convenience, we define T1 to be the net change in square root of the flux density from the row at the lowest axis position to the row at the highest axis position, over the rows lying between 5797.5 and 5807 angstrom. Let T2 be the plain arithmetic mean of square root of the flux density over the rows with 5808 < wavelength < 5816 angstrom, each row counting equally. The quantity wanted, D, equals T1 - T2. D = -4.26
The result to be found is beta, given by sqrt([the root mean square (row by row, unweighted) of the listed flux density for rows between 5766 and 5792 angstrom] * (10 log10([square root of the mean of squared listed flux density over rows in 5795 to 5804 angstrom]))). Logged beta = 16.5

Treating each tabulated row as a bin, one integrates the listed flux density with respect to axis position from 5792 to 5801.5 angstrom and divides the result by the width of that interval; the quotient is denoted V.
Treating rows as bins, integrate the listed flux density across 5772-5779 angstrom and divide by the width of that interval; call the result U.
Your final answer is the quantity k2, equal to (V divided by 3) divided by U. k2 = 0.375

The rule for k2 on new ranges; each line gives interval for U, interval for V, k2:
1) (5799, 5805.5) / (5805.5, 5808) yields 0.394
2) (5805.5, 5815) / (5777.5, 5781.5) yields 0.274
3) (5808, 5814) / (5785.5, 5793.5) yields 0.306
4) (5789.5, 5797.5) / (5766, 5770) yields 0.329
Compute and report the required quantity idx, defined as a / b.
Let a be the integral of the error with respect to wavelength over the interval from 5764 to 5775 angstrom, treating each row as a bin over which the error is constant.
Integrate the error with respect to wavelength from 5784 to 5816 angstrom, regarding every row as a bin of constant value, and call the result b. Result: 0.2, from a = 12.8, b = 75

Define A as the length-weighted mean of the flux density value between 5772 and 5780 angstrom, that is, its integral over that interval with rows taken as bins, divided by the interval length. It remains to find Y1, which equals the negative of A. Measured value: -20.1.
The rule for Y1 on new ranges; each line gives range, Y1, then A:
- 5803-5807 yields -22.9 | 22.9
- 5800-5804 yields -21.9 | 21.9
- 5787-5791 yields -20.7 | 20.7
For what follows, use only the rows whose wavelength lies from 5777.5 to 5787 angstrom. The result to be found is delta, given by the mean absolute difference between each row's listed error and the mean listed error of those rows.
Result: 0.05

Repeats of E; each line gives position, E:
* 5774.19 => 0.98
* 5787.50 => 0.99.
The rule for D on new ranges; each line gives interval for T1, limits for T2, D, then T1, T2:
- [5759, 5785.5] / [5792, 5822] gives -4.90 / -0.16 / 4.74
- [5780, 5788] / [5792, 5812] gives -4.80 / -0.04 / 4.76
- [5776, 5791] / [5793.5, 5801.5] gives -4.74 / 0.07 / 4.80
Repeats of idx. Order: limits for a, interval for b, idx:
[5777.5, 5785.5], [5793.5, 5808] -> 0.2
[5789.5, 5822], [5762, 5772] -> 7.1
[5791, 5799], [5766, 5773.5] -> 1.0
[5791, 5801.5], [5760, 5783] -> 0.7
